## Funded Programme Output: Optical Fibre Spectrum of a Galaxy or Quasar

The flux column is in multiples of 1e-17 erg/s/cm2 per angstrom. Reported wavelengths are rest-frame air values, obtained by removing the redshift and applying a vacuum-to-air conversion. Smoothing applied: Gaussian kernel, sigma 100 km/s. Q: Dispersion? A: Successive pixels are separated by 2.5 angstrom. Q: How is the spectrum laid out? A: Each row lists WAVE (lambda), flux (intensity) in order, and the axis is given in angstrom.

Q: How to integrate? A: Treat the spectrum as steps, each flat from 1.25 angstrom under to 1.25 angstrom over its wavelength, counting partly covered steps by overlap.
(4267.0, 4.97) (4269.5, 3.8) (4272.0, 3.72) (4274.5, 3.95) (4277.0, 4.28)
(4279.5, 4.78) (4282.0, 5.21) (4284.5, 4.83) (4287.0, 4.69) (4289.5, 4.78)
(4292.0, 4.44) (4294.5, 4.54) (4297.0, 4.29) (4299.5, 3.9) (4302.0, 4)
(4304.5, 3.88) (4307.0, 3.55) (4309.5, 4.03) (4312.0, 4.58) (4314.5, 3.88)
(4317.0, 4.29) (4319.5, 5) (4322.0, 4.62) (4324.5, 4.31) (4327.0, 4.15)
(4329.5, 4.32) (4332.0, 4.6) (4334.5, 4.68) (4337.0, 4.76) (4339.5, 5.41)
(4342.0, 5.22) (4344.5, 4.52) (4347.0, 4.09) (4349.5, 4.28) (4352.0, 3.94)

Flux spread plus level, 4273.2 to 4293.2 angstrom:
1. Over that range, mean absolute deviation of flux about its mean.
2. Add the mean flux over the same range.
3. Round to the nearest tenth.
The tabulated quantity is 4.9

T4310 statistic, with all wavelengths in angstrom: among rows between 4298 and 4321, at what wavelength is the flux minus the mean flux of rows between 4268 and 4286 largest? 4319.5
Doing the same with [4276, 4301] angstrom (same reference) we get 4282.0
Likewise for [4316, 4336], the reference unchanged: 4319.5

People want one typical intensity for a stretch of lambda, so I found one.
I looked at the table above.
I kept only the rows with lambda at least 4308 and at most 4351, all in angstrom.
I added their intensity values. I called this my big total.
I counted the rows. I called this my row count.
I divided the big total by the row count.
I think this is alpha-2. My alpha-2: 4.51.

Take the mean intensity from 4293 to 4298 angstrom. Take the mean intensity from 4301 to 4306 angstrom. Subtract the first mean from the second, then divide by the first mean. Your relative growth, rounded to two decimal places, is -0.11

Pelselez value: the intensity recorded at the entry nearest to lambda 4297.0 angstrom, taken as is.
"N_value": 4.29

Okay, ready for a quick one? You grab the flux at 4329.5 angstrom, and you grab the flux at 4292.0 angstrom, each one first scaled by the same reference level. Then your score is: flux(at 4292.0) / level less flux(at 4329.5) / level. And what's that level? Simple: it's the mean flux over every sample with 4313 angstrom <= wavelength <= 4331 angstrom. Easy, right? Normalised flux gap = 0.03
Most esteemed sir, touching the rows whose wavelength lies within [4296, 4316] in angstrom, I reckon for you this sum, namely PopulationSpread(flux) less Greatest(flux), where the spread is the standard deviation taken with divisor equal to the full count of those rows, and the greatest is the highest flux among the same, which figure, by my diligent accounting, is -4.29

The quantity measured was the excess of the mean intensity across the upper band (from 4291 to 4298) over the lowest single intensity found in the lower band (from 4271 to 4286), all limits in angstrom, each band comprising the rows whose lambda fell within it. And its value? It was 0.7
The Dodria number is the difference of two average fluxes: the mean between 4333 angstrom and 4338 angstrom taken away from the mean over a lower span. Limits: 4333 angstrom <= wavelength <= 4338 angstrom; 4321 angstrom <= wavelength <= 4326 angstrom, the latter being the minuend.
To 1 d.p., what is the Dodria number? -0.3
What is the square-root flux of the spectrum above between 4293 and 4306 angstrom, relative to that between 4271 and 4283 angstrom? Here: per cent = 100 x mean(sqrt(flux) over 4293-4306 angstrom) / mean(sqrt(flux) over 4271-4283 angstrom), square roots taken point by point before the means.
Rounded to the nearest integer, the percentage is 97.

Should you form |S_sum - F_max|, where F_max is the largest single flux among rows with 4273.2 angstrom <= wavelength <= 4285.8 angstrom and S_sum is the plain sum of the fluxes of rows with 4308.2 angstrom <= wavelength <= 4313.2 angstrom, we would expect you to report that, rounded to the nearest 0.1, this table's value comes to 3.4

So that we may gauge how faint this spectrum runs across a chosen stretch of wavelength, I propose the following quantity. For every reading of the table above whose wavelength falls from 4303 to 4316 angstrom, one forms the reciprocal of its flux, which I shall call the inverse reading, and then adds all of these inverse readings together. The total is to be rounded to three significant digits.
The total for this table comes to 1.26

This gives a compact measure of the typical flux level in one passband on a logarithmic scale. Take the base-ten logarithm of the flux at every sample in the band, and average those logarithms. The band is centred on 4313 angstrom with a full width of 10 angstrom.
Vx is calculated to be 0.62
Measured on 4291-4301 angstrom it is 0.63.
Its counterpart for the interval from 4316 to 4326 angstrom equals 0.66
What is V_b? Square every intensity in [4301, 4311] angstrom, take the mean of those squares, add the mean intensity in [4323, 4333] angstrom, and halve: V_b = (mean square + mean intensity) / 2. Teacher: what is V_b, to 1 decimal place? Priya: 9.7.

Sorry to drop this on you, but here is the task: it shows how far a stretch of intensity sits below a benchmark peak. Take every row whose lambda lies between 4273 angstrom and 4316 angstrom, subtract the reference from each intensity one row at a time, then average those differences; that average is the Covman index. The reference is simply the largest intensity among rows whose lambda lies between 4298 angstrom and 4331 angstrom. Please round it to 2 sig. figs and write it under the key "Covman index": -0.67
